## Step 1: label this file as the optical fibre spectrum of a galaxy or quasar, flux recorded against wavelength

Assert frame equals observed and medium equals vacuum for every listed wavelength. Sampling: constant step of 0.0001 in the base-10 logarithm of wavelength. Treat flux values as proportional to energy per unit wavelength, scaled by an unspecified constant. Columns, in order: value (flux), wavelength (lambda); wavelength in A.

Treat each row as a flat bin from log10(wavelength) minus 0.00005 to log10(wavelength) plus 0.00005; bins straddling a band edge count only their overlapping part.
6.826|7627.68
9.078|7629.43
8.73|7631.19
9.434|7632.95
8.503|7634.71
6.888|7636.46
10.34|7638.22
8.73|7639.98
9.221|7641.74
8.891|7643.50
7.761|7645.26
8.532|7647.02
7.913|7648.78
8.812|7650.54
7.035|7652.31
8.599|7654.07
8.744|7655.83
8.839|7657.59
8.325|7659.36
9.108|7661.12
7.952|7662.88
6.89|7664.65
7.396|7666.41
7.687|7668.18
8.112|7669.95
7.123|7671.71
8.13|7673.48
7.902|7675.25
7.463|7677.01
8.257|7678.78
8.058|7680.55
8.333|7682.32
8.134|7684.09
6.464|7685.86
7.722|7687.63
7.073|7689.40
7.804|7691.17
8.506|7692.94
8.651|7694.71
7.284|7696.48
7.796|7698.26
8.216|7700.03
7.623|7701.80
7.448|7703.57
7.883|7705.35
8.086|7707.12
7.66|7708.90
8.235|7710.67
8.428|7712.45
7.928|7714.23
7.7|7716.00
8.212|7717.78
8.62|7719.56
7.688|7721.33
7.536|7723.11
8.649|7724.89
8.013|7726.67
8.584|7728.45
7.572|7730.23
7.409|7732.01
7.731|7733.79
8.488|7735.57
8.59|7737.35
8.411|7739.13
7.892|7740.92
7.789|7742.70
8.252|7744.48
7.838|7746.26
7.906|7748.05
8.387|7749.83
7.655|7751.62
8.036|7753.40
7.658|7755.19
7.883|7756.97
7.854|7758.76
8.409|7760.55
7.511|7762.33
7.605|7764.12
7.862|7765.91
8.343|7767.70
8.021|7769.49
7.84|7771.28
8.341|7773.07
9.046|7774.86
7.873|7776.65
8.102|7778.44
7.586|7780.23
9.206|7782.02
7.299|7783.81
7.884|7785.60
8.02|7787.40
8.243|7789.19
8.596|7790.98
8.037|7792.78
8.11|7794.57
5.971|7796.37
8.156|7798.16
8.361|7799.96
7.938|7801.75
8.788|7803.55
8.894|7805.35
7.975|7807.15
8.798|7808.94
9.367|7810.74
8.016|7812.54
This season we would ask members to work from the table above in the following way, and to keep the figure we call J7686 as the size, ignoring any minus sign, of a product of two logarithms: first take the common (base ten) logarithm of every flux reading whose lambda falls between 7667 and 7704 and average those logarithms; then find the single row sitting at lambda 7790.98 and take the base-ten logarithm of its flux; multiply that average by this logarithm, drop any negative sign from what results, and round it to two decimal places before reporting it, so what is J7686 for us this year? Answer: 0.83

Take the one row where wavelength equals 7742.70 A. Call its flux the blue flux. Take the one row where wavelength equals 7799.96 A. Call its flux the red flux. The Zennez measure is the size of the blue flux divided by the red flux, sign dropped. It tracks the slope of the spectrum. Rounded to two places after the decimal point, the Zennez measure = 0.93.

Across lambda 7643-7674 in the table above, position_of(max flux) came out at 7661.12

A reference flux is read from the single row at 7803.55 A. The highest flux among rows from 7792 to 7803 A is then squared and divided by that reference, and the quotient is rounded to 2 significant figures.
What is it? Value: 8.0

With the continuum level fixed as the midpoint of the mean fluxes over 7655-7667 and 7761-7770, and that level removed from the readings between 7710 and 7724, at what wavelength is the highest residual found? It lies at 7719.56 A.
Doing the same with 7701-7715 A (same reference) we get 7712.45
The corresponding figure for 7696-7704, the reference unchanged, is 7700.03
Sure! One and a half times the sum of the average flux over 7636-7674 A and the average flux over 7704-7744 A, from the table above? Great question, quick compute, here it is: 24.4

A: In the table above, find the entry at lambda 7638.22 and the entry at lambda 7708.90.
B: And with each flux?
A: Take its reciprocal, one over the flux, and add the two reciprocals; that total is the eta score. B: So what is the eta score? 0.227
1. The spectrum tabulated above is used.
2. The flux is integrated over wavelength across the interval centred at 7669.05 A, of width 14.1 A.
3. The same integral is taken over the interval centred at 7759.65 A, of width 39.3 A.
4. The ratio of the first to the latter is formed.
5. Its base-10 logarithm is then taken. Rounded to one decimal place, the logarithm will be -0.5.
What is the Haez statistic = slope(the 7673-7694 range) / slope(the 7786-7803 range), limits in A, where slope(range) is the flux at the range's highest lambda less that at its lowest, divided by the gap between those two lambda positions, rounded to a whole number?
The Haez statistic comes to -3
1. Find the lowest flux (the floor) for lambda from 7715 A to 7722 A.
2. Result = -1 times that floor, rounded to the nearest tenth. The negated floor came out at -7.7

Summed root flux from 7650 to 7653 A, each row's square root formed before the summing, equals 5.62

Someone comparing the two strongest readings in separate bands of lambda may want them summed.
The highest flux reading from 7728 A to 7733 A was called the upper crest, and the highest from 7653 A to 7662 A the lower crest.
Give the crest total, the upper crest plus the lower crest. 17.7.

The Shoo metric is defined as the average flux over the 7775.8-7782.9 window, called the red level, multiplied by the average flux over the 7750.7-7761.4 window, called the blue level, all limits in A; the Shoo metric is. 64.8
